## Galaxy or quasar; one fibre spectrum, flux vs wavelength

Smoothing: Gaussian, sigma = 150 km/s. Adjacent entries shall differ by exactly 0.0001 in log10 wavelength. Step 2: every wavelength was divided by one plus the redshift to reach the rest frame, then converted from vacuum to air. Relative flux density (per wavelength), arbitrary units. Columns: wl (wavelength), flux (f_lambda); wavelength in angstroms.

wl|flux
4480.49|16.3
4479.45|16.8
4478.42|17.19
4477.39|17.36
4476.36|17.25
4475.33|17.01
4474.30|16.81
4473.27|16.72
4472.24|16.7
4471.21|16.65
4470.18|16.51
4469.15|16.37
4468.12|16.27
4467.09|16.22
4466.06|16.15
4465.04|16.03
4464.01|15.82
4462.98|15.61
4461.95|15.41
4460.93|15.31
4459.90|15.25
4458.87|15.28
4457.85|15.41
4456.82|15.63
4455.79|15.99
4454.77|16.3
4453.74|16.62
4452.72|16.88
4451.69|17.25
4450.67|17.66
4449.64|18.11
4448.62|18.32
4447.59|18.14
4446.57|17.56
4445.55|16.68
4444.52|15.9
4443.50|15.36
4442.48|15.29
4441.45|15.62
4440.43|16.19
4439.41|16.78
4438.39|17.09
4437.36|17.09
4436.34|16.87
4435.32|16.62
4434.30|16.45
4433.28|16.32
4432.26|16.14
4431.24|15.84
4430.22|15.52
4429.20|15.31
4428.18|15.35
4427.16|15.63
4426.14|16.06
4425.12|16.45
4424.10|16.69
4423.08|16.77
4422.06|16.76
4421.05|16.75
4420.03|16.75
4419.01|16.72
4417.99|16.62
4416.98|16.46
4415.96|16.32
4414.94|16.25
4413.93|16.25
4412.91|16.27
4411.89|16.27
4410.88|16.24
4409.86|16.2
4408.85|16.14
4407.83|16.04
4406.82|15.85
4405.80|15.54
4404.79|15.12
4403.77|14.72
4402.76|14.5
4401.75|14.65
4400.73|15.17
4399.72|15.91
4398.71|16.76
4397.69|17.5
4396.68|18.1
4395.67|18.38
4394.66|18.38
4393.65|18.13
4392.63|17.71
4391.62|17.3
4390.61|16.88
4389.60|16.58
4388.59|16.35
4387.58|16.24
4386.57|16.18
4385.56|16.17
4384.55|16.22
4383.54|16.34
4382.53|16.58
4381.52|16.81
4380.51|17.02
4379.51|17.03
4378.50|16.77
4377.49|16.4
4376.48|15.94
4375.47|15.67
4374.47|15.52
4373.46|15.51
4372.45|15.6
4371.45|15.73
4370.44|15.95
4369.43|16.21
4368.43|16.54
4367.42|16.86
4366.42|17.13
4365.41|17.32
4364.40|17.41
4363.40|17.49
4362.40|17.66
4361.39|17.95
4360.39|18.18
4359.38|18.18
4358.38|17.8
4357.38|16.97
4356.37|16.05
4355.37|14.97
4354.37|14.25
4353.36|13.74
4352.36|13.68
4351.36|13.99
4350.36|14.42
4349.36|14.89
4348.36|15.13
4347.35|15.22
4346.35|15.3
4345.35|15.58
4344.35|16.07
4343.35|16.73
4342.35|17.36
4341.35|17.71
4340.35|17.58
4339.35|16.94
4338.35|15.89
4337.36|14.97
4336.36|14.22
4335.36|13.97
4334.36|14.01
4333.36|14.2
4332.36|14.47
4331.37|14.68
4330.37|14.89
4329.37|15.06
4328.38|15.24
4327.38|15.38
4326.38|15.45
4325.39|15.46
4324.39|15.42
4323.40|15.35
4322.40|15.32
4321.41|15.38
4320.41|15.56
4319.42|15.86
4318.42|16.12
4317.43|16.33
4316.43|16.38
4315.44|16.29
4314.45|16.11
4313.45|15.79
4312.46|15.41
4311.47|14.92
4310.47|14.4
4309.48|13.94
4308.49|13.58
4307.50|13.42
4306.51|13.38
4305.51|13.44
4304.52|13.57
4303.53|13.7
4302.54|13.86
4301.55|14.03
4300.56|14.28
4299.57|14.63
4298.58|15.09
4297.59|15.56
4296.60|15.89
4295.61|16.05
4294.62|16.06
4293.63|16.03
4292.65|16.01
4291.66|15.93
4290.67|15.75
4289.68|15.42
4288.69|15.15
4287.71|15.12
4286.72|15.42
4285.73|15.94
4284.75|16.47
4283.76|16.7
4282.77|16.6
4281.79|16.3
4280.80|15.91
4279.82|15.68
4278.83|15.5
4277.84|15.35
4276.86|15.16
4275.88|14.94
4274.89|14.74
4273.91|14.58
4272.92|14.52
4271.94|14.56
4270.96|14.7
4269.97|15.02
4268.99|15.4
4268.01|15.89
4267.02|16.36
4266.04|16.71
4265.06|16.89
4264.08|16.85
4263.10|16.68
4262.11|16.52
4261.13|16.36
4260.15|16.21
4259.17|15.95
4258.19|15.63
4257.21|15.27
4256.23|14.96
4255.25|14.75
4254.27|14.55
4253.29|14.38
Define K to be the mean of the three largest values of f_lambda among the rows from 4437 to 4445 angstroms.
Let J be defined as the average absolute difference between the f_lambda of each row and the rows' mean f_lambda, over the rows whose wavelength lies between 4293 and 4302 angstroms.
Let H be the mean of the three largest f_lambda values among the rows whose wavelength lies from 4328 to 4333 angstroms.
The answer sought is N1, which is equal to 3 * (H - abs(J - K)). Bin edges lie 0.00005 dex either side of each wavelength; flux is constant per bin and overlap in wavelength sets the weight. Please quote -3.7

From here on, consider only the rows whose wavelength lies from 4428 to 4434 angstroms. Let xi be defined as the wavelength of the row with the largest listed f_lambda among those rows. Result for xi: 4433.28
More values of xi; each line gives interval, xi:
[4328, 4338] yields 4328.38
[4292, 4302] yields 4294.62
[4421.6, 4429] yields 4423.08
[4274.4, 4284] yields 4283.76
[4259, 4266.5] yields 4265.06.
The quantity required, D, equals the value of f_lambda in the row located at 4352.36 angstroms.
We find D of 13.68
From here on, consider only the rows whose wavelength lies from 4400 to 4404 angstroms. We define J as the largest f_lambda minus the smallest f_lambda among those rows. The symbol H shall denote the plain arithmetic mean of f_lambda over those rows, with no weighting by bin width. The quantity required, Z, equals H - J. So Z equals 14.1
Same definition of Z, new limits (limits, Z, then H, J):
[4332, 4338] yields 13.3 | 14.3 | 1.0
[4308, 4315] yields 12.3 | 14.9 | 2.5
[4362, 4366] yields 17.1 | 17.5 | 0.3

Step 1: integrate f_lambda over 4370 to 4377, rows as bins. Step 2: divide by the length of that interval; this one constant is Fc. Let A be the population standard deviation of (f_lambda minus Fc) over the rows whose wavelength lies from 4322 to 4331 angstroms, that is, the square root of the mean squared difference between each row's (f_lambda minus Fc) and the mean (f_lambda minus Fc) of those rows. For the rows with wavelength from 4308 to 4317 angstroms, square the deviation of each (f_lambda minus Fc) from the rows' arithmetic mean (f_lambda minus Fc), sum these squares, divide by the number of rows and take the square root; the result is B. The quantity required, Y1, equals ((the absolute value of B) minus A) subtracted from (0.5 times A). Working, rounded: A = 0.18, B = 0.98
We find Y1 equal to -0.7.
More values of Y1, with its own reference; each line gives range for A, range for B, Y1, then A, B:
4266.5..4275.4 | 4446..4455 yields 0.3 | 0.62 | 0.67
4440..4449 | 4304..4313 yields 1.0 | 1.11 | 0.70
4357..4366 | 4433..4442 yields 0.1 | 0.38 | 0.45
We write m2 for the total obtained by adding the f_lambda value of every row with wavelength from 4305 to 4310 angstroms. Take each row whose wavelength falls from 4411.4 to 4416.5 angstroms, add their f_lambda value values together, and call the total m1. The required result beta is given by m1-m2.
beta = 14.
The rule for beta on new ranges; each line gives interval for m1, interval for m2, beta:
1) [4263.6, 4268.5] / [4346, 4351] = 8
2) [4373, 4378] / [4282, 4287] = -2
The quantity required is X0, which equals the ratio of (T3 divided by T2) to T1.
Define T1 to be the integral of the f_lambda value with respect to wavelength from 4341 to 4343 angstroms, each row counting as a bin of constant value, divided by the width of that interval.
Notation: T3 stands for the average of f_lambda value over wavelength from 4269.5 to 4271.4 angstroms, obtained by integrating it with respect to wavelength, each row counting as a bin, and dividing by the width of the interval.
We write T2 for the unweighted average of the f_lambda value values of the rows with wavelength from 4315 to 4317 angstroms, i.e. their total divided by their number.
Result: 0.052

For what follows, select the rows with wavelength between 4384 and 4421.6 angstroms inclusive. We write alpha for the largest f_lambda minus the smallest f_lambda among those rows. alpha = 3.88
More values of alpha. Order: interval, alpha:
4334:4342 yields 3.74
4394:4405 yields 3.88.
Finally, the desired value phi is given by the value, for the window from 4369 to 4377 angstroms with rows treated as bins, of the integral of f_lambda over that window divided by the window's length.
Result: 15.8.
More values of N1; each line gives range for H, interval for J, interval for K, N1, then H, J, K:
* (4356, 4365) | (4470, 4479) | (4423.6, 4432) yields 5.9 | 18.10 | 0.26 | 16.4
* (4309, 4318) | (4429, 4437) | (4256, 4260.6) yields 2.5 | 16.33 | 0.43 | 15.9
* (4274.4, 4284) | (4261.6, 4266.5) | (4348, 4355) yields 5.5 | 16.53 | 0.11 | 14.8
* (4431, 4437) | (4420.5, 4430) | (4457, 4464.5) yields 4.7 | 16.65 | 0.54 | 15.6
